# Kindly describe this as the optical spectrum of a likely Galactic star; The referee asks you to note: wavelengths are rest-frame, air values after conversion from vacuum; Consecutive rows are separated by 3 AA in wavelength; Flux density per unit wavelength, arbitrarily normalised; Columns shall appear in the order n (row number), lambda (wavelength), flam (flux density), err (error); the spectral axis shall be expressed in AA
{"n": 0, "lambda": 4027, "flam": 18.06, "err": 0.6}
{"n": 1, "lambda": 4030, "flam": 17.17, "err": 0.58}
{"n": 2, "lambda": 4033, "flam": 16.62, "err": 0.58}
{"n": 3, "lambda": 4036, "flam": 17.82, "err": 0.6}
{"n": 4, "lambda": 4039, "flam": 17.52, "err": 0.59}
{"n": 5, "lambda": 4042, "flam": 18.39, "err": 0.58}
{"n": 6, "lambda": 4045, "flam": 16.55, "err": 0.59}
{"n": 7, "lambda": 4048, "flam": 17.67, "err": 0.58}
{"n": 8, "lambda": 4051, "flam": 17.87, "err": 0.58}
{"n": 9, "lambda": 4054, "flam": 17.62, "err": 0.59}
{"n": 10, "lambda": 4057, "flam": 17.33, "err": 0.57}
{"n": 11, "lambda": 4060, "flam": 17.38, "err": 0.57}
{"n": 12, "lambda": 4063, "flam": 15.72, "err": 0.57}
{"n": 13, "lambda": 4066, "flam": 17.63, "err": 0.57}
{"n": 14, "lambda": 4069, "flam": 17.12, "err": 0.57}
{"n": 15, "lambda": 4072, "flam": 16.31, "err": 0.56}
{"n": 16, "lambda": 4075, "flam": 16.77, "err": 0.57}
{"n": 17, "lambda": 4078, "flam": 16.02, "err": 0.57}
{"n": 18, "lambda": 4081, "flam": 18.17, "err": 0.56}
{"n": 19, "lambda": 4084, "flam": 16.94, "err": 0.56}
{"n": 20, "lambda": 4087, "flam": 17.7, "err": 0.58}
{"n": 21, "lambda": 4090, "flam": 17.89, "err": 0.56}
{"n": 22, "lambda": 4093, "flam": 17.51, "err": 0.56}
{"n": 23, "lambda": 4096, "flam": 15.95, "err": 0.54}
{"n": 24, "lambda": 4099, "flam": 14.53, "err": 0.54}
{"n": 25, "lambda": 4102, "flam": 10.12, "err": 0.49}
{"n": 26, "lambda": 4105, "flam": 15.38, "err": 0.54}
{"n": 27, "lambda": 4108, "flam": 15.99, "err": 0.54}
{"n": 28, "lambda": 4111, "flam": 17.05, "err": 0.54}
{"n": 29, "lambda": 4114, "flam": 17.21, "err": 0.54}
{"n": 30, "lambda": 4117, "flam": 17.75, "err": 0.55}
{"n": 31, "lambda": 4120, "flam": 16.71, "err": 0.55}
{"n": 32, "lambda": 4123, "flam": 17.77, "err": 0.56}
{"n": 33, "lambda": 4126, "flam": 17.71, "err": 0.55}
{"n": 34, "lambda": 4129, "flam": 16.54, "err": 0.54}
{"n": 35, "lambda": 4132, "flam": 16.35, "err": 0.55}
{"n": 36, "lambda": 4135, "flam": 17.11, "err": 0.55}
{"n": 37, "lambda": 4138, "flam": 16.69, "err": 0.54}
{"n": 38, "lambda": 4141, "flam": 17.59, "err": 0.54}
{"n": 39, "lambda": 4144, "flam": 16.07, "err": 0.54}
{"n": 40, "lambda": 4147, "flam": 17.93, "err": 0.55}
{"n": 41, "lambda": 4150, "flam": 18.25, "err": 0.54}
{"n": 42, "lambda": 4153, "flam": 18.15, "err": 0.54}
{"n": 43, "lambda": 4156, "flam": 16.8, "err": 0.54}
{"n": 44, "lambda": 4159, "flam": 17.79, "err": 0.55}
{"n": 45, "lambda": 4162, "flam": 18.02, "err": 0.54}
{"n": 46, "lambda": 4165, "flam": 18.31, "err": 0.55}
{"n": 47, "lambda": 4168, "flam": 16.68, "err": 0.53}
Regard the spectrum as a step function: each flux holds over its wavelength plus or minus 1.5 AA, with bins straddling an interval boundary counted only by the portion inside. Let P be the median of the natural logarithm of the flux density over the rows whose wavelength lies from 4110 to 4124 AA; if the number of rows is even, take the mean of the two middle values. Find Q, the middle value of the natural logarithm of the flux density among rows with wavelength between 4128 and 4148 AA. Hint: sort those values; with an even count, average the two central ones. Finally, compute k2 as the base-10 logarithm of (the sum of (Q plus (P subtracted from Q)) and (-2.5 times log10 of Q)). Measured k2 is 0.220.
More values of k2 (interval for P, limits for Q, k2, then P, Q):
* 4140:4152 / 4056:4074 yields 0.225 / 2.877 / 2.85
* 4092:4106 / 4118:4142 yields 0.254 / 2.733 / 2.83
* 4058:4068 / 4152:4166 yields 0.249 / 2.855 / 2.89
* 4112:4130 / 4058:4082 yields 0.223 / 2.860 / 2.83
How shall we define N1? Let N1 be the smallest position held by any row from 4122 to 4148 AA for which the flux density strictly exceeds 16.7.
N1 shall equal 4123 AA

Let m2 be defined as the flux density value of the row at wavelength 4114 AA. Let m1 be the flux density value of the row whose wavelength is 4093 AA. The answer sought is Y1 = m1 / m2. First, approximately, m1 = 17.51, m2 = 17.21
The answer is 1.02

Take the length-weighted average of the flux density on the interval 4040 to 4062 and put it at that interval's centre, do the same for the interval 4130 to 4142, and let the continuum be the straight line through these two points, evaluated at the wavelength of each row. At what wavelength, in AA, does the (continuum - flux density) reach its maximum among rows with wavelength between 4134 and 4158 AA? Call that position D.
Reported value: 4144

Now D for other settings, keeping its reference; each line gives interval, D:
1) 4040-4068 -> 4063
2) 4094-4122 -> 4102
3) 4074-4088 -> 4078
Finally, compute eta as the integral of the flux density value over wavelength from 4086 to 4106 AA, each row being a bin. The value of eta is 311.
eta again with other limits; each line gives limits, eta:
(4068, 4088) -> 340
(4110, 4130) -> 345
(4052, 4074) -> 375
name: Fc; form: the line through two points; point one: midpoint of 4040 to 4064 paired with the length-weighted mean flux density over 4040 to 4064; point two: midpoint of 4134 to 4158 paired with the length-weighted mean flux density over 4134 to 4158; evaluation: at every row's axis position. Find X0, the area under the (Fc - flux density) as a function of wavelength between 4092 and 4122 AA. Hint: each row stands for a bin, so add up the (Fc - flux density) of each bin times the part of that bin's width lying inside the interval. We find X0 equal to 46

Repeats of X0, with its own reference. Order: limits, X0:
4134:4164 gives -4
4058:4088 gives 11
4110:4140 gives 7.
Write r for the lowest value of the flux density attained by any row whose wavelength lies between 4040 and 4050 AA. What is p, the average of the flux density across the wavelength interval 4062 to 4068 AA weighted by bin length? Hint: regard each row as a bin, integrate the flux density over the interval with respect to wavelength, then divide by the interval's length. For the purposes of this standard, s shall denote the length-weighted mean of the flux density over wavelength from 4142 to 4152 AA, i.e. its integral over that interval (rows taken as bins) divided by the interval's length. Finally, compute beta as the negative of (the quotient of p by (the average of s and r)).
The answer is -0.99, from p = 16.8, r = 16.55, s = 17.5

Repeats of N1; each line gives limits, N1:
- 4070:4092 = 4075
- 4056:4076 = 4057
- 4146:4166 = 4147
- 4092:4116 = 4093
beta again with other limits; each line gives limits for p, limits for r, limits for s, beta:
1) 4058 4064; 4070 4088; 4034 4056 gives -0.99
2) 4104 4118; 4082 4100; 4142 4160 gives -1.04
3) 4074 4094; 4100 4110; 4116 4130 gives -1.26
